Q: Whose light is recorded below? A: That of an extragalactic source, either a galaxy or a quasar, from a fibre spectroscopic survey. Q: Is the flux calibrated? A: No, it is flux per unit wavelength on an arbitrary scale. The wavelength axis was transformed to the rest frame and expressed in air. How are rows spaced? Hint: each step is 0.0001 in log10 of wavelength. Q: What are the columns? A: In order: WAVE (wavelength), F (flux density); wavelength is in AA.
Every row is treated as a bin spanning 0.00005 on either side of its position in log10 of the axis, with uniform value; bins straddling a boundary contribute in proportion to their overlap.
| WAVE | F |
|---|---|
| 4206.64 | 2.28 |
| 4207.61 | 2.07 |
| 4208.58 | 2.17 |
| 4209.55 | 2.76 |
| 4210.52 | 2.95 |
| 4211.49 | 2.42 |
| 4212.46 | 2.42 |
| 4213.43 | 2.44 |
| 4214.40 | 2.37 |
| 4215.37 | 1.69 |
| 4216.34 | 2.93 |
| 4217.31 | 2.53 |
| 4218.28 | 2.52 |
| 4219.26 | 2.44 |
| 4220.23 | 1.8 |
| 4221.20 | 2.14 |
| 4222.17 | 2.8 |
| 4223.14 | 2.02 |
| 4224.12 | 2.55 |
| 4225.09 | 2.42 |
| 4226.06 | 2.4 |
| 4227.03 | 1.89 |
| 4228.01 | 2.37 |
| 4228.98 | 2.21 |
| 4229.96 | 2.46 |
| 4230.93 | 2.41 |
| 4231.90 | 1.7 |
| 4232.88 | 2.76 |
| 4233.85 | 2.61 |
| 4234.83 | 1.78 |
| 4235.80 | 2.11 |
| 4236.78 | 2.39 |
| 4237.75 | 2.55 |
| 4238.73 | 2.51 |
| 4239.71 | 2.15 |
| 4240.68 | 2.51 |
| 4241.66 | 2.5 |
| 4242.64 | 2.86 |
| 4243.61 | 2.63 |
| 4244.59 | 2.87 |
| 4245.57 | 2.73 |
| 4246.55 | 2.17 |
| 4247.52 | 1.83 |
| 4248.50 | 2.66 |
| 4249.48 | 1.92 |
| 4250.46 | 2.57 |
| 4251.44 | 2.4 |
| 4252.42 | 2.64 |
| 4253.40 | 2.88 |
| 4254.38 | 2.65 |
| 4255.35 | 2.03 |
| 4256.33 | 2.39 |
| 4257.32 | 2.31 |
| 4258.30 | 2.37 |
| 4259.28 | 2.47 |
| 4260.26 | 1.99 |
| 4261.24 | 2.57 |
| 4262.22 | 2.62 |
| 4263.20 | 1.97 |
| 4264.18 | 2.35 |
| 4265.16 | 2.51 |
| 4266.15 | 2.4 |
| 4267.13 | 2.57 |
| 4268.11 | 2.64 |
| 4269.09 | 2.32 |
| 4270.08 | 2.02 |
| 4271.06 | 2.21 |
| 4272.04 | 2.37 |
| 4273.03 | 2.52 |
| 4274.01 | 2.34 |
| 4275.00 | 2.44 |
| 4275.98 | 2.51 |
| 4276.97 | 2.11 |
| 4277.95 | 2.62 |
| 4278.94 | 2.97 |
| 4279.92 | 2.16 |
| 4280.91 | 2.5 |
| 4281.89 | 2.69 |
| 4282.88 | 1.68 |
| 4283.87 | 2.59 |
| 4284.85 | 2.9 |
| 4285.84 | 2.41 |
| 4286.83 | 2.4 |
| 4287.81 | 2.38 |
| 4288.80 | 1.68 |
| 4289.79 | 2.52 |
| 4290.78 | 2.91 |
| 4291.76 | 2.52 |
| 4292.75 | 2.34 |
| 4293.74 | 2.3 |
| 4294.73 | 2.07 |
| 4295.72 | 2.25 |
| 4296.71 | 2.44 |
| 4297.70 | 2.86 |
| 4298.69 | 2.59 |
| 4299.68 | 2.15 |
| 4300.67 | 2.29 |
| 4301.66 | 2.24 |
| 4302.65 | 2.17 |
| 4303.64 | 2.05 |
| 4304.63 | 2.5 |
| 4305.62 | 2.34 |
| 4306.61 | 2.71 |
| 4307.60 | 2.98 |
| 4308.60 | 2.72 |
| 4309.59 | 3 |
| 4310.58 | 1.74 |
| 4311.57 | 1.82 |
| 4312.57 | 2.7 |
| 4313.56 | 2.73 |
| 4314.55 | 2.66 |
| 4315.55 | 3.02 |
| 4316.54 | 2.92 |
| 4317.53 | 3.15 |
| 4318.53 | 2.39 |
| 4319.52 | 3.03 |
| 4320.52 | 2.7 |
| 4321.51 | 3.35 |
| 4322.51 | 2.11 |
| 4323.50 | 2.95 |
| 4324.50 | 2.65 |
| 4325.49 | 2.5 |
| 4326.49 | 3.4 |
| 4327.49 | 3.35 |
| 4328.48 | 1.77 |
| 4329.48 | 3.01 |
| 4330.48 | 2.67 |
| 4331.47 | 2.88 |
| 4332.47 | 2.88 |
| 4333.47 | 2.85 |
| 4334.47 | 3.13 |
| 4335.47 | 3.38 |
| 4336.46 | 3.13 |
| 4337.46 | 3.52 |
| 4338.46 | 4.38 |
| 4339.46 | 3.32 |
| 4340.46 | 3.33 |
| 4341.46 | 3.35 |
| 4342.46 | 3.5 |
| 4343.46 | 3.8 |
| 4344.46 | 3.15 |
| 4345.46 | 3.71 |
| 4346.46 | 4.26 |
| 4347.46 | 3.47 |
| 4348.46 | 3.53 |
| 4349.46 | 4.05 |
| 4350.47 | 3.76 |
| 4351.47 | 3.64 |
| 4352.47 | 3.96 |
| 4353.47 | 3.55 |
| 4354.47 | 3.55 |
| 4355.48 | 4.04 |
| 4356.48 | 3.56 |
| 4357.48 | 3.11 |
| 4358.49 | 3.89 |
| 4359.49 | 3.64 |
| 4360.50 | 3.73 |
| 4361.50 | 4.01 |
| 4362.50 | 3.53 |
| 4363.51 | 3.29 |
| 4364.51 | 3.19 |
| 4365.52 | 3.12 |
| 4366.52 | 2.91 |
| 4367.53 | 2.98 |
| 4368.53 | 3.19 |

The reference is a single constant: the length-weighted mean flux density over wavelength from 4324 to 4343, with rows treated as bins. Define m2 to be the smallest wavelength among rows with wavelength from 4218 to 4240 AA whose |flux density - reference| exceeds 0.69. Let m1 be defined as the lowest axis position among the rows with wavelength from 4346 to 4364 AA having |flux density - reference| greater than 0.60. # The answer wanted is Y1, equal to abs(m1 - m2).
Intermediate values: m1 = 4346.46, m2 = 4220.23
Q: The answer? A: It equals 126.2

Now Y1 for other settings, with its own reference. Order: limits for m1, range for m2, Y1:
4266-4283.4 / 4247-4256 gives 18.6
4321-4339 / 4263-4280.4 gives 59.3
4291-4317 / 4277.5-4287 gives 12.8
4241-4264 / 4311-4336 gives 69.9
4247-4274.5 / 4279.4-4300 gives 32.4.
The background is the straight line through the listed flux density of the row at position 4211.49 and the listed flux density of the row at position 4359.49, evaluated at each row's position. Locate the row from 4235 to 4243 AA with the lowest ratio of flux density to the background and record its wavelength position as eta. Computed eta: 4235.80 AA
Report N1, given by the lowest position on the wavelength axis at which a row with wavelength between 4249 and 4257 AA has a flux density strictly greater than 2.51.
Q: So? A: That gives 4250.46 AA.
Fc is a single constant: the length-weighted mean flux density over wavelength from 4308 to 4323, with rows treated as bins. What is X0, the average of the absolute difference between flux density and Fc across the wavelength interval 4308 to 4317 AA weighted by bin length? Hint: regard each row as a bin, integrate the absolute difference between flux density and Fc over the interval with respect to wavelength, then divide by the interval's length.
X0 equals 0.32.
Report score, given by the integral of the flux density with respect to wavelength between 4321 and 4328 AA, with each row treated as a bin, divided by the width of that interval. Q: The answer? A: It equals 2.90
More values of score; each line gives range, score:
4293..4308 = 2.39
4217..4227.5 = 2.32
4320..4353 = 3.26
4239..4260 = 2.45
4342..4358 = 3.67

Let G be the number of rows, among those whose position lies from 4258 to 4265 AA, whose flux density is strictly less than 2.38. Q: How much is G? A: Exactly 4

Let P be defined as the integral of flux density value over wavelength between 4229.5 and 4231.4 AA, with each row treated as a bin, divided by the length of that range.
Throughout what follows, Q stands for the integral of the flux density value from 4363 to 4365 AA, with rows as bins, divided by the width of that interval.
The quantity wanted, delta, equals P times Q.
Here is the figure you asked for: 7.9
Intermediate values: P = 2.44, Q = 3.24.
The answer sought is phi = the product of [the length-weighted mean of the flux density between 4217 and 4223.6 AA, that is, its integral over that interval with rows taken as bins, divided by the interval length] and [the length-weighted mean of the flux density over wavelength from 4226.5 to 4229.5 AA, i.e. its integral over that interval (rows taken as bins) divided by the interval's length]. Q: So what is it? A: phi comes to 5.0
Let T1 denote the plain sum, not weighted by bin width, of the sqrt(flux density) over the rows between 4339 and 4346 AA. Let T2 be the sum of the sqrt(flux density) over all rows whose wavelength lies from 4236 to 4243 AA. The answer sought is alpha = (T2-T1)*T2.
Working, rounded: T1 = 13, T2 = 11.1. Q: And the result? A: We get -22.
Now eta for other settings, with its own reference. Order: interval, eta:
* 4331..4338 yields 4333.47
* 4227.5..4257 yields 4231.90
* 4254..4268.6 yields 4263.20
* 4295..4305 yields 4303.64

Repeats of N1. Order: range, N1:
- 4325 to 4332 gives 4326.49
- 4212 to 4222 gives 4216.34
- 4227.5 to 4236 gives 4232.88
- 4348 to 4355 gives 4348.46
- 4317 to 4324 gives 4317.53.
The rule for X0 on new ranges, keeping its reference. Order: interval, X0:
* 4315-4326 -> 0.31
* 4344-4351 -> 1.04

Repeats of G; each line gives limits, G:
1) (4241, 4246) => 0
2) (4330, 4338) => 0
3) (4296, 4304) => 5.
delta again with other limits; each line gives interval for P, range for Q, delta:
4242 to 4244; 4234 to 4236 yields 5.6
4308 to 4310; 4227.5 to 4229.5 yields 6.5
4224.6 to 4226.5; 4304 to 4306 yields 5.8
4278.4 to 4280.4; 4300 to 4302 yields 5.8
